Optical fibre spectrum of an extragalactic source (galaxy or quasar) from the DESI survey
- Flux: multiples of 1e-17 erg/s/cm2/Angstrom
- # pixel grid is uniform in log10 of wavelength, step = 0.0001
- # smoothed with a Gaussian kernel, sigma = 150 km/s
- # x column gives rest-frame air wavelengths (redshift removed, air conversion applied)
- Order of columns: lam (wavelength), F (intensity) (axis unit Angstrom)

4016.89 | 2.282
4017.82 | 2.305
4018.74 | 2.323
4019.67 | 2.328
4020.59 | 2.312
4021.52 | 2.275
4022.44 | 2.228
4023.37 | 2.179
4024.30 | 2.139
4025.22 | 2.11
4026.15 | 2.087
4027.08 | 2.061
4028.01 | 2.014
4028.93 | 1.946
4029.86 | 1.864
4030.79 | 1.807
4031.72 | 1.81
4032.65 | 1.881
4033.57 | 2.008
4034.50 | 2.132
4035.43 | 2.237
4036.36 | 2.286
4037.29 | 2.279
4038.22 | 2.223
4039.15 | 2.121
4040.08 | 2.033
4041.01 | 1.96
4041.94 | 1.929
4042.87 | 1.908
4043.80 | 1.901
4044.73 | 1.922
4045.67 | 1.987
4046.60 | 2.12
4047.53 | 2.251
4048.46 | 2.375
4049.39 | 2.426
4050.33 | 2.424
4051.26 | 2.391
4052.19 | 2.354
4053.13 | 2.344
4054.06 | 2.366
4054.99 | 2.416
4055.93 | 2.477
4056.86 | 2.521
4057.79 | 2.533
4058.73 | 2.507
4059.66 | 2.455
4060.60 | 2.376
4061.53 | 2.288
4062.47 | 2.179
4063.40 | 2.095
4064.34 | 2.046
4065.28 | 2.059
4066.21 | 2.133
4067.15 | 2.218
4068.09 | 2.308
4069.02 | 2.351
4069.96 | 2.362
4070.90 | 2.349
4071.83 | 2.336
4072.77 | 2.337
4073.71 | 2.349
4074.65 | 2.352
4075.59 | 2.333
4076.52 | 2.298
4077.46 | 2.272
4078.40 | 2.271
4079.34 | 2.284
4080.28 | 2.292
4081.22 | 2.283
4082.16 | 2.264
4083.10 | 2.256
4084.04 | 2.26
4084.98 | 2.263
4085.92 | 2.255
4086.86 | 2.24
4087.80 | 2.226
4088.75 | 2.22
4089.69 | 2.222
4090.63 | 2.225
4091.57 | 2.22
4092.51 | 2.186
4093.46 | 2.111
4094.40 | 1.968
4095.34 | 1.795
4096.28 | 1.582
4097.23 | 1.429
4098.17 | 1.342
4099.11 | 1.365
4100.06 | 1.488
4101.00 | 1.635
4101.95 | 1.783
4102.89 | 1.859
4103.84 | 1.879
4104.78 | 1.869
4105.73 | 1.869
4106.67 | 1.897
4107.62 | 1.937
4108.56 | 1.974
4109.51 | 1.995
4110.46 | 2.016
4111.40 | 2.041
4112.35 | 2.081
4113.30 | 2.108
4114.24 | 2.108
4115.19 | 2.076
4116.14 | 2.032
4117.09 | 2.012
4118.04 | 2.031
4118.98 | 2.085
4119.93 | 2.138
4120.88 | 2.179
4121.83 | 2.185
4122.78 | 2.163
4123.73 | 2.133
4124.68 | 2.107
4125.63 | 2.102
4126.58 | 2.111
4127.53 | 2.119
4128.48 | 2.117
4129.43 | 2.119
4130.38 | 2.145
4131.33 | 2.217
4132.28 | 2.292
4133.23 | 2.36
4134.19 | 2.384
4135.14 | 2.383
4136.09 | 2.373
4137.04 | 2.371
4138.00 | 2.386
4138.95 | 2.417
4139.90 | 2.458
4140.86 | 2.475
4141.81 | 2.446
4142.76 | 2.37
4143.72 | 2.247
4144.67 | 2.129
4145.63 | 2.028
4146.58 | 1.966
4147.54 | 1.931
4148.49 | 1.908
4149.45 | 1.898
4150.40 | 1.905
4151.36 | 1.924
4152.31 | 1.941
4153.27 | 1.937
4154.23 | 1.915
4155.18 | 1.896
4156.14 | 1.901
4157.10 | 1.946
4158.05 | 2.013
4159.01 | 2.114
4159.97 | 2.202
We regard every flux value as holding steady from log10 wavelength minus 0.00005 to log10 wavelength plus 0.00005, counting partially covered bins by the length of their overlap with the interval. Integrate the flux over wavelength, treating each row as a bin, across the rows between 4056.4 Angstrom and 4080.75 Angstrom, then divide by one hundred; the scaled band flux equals 0.561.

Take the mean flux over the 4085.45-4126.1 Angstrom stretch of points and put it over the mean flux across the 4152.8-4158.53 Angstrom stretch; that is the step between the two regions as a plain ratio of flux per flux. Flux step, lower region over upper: 1.02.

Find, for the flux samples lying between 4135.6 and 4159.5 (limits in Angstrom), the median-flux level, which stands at 2.01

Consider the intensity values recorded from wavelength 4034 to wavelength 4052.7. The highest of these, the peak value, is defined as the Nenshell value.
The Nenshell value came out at 2.426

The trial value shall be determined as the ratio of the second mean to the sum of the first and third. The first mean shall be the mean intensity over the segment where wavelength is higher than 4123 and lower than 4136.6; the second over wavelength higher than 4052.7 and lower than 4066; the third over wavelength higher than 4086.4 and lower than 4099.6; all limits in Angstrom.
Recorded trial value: 0.56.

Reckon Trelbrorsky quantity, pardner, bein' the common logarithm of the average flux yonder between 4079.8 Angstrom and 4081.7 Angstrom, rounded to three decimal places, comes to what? 0.359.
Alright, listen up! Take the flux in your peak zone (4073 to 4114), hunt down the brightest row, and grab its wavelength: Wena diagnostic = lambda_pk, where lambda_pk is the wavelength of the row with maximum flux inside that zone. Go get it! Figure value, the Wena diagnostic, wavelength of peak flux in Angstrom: 4074.65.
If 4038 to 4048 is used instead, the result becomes 4047.53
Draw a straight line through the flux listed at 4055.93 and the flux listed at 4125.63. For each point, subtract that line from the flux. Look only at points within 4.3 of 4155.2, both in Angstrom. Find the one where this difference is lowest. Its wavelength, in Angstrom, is 4155.18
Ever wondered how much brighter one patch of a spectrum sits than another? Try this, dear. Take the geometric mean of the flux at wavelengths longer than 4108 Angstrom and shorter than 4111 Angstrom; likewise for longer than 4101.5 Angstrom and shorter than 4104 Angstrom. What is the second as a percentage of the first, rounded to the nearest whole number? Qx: 92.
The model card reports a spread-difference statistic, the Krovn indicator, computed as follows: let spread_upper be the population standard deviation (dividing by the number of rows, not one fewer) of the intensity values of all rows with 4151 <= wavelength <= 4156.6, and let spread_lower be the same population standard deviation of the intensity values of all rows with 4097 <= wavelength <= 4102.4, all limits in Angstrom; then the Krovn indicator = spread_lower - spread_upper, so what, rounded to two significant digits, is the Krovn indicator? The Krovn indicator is 0.14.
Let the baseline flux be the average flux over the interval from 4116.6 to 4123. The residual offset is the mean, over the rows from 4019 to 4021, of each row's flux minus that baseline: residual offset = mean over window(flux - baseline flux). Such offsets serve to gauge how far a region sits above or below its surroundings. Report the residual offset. 0.2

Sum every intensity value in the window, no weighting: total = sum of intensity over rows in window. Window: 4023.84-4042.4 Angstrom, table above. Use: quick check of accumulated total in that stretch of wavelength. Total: 40.9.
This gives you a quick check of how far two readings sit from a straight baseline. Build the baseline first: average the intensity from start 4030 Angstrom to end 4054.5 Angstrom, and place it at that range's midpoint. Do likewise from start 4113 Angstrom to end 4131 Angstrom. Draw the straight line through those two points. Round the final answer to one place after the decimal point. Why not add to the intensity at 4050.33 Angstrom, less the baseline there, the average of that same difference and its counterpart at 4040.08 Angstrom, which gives 0.4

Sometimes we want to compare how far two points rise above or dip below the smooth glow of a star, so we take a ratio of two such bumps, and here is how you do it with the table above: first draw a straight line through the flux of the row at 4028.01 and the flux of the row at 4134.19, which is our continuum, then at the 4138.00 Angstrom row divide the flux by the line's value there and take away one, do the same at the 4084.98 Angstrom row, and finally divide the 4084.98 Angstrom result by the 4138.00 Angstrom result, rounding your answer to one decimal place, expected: -4.9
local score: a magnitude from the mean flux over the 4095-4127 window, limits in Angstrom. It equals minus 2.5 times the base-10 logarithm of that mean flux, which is -0.71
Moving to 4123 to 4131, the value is -0.82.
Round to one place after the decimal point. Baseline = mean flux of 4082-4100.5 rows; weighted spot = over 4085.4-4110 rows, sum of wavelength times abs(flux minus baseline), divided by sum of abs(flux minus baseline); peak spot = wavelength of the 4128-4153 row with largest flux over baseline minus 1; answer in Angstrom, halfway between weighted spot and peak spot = 4118.6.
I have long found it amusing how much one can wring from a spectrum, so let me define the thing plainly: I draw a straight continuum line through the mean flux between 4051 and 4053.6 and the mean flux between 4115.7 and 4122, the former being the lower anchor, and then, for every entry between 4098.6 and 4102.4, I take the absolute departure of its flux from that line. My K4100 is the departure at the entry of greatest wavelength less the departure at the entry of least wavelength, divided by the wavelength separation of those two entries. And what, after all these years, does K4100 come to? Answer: -0.15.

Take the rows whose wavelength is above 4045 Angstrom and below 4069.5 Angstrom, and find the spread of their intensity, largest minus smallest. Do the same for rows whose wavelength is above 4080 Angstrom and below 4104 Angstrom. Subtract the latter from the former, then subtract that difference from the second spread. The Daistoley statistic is 1.35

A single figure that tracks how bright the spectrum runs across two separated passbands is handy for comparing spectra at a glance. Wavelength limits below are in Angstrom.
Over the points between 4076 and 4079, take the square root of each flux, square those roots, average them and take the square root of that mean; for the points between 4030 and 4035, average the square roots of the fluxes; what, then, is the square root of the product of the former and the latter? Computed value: 1.45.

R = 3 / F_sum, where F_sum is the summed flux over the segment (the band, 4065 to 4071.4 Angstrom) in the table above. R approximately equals 0.19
